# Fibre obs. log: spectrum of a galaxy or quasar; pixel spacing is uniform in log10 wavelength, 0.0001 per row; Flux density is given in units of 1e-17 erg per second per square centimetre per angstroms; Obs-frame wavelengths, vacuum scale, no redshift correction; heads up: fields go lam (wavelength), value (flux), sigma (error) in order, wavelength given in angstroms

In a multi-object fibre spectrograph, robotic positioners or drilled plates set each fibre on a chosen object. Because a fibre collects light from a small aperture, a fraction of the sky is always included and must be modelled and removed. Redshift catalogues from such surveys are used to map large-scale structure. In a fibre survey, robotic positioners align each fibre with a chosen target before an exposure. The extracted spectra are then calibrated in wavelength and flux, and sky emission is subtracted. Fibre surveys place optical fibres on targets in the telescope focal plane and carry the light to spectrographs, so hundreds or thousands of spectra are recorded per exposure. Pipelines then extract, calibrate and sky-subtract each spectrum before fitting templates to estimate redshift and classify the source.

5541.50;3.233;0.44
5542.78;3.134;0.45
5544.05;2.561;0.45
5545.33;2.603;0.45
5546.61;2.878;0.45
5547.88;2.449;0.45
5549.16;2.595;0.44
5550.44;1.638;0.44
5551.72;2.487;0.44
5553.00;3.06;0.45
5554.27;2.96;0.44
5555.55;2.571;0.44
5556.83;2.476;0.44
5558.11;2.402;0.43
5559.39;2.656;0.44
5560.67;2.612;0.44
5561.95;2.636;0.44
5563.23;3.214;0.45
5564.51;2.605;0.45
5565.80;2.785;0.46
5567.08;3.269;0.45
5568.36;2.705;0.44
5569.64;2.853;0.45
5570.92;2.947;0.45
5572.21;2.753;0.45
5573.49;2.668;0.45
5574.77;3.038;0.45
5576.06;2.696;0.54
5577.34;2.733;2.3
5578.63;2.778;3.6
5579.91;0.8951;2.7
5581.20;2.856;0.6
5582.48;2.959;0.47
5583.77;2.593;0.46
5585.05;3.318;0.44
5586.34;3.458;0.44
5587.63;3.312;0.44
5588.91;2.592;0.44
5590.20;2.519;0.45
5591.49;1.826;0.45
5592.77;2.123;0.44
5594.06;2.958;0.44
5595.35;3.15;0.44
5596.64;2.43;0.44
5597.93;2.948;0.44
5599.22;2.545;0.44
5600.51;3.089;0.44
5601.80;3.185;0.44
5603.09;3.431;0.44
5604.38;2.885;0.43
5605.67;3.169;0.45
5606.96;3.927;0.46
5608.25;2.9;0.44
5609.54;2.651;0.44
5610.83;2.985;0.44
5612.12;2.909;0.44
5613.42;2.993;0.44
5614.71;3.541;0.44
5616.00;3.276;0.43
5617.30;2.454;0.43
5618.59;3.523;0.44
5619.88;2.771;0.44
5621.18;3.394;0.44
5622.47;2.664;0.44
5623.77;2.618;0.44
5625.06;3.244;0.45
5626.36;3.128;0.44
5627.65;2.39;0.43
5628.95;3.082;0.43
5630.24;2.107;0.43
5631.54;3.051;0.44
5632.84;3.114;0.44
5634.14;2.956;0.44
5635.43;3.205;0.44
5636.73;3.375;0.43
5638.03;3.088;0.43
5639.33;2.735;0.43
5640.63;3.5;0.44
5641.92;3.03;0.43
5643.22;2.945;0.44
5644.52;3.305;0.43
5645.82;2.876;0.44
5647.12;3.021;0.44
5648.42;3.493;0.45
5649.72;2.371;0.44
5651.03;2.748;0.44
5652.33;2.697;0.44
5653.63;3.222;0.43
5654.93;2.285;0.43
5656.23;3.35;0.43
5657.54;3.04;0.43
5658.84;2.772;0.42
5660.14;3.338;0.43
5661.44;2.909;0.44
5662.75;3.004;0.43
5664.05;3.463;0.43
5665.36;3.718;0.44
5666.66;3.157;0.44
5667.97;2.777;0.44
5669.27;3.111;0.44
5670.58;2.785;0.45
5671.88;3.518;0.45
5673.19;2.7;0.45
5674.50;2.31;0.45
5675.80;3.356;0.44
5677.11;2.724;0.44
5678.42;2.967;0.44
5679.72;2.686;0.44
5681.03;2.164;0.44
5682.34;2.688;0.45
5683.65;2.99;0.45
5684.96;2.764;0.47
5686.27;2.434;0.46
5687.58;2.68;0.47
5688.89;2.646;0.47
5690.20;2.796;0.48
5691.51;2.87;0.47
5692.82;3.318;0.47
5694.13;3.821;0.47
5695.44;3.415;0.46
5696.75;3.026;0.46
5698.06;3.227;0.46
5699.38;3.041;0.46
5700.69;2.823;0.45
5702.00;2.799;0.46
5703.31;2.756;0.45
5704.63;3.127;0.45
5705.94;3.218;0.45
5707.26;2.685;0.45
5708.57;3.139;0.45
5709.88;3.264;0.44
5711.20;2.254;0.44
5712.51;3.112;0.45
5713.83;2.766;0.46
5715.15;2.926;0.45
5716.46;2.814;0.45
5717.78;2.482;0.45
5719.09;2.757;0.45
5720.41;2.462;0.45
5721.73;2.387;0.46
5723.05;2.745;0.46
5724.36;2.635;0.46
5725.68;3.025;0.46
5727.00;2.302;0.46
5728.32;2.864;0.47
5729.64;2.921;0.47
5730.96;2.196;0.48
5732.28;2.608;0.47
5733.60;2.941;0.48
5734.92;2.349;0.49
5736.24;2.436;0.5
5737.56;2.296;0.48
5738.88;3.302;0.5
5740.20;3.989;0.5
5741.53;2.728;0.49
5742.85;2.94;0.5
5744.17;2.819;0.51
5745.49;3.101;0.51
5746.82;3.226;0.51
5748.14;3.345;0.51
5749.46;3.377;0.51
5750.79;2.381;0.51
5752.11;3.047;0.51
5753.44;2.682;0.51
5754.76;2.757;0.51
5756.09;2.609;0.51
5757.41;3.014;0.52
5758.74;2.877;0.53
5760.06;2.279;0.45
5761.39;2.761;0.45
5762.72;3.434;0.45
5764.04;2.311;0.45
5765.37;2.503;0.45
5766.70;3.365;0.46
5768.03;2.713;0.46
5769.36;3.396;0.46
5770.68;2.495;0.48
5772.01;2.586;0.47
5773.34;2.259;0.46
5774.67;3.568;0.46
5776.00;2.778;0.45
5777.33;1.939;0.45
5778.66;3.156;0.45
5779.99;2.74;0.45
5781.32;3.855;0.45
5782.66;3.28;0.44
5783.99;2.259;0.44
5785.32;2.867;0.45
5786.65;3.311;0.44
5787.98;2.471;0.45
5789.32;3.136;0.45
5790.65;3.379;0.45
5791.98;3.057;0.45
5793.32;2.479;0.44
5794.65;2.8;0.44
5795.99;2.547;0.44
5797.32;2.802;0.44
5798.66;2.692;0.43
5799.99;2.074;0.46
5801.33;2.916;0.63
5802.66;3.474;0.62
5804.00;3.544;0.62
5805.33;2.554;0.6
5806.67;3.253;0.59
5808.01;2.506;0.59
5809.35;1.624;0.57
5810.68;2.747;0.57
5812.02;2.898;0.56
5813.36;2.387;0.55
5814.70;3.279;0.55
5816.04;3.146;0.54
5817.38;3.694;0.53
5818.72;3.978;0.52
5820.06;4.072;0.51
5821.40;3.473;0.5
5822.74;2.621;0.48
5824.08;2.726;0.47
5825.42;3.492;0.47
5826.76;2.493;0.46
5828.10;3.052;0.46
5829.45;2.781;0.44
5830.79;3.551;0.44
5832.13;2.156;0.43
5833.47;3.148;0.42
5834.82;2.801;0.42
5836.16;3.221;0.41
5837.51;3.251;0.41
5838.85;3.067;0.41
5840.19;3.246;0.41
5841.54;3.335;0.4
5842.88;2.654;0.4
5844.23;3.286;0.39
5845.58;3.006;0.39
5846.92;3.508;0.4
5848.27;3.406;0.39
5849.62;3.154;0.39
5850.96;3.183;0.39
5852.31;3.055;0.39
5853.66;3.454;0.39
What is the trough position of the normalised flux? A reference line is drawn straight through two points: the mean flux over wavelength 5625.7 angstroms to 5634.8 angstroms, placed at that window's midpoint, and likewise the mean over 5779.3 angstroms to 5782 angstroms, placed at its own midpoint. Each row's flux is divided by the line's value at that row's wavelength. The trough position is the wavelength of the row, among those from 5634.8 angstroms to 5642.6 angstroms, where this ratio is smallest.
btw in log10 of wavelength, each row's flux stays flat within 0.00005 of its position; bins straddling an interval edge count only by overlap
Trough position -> 5639.33 angstroms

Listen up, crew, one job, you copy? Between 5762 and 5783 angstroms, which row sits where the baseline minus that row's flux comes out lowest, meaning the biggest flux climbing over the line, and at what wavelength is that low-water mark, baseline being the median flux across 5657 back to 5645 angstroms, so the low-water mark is 5781.32 angstroms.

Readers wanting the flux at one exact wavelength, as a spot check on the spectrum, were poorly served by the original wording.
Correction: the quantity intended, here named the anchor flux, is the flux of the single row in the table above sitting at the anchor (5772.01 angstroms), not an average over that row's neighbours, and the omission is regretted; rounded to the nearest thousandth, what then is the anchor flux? 2.586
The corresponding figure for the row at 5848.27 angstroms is 3.406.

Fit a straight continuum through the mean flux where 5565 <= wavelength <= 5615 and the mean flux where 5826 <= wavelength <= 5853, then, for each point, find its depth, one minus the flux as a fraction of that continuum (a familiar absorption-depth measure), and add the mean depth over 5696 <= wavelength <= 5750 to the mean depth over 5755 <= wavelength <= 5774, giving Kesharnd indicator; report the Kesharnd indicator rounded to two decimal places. 0.12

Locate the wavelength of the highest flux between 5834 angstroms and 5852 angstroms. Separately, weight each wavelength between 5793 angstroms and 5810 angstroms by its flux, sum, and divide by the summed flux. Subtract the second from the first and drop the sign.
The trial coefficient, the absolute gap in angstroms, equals 45.6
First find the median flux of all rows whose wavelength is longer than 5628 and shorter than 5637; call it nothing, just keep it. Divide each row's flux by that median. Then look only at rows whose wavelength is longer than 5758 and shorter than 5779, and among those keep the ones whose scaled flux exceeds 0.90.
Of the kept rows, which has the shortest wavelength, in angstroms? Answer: 5758.74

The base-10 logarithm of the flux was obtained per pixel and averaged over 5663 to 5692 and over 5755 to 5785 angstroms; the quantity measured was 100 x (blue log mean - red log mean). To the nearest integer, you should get 1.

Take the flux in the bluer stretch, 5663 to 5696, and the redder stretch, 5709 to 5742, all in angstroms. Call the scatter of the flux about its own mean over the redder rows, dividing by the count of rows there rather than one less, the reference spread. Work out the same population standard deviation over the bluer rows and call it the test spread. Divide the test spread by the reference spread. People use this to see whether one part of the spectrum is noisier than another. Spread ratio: 1.0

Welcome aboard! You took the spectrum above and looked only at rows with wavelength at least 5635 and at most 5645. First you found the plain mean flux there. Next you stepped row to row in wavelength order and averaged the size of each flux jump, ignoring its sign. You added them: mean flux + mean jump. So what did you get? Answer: 3.50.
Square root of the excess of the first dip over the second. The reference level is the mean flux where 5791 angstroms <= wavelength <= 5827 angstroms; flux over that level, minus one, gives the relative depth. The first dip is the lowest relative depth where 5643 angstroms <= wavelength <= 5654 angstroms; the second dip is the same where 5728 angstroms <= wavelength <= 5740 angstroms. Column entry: 0.24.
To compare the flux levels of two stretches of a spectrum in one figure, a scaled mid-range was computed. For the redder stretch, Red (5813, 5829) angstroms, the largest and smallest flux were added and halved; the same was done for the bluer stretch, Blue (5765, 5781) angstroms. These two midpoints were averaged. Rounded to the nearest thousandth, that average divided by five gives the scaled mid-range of 0.598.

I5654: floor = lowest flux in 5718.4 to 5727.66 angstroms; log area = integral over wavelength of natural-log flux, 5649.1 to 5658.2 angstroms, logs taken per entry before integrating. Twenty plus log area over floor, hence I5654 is 24.1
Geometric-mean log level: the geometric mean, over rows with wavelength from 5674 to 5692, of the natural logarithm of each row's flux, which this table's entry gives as 0.99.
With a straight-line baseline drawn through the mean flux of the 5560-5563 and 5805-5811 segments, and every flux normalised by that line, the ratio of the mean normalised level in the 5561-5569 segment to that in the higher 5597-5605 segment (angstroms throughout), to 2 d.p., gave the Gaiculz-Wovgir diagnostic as 0.95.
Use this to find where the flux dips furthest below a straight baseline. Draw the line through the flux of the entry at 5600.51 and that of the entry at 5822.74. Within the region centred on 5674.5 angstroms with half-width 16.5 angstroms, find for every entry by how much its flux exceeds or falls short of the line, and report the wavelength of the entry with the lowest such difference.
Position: 5681.03 angstroms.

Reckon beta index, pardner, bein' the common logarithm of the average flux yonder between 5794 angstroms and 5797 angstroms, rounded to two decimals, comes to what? 0.43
